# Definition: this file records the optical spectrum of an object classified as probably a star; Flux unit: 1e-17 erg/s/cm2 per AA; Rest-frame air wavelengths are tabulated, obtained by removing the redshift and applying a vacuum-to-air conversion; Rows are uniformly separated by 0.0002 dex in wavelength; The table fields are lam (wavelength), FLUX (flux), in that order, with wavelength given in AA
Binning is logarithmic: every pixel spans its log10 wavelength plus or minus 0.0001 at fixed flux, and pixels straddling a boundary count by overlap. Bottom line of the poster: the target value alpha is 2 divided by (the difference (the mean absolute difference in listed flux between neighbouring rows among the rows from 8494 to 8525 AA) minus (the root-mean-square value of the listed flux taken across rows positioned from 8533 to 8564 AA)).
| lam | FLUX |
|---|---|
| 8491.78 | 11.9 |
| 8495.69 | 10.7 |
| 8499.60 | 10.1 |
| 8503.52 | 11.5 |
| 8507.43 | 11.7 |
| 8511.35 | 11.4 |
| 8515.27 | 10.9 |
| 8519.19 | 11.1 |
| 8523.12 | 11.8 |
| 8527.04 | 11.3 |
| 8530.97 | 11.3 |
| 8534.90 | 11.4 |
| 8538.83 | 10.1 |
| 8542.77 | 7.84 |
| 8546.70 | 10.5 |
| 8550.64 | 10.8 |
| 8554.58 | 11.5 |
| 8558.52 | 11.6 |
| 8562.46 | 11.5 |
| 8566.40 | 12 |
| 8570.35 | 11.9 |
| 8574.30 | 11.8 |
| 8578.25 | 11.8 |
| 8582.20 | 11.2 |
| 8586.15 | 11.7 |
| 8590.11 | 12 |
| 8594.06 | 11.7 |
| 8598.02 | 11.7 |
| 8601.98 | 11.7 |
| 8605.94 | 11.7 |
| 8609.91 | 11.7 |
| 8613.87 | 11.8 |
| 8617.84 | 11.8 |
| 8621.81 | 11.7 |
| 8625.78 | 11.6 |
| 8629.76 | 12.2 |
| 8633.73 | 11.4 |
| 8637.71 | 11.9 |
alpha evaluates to -0.197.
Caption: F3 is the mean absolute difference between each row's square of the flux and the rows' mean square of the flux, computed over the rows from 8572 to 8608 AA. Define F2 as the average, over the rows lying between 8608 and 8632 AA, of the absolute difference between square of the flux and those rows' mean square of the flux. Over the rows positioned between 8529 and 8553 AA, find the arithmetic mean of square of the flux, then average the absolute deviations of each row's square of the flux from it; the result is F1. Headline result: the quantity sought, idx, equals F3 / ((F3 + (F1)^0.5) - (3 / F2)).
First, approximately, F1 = 18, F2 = 3.2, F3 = 3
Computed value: 0.44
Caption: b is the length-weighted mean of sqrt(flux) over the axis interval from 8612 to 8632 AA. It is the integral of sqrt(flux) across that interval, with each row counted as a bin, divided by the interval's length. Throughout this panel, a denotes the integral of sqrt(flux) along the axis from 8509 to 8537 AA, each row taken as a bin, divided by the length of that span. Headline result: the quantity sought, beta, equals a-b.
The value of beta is -0.07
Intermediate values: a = 3.36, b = 3.437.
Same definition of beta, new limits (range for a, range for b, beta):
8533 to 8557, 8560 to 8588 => -0.21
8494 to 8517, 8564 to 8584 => -0.10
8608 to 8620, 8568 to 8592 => 0.01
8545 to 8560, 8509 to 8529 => -0.03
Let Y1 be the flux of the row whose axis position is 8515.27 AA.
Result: 10.9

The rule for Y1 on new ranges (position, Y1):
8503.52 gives 11.5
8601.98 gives 11.7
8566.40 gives 12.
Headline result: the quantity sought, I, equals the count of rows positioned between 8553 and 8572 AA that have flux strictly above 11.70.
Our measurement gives 2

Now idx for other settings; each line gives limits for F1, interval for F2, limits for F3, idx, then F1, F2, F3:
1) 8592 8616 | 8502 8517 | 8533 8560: 0.99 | 1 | 5.3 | 18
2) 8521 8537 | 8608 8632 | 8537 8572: 0.95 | 4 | 3.2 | 19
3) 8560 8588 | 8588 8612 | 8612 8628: 0.73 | 5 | 2.0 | 2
